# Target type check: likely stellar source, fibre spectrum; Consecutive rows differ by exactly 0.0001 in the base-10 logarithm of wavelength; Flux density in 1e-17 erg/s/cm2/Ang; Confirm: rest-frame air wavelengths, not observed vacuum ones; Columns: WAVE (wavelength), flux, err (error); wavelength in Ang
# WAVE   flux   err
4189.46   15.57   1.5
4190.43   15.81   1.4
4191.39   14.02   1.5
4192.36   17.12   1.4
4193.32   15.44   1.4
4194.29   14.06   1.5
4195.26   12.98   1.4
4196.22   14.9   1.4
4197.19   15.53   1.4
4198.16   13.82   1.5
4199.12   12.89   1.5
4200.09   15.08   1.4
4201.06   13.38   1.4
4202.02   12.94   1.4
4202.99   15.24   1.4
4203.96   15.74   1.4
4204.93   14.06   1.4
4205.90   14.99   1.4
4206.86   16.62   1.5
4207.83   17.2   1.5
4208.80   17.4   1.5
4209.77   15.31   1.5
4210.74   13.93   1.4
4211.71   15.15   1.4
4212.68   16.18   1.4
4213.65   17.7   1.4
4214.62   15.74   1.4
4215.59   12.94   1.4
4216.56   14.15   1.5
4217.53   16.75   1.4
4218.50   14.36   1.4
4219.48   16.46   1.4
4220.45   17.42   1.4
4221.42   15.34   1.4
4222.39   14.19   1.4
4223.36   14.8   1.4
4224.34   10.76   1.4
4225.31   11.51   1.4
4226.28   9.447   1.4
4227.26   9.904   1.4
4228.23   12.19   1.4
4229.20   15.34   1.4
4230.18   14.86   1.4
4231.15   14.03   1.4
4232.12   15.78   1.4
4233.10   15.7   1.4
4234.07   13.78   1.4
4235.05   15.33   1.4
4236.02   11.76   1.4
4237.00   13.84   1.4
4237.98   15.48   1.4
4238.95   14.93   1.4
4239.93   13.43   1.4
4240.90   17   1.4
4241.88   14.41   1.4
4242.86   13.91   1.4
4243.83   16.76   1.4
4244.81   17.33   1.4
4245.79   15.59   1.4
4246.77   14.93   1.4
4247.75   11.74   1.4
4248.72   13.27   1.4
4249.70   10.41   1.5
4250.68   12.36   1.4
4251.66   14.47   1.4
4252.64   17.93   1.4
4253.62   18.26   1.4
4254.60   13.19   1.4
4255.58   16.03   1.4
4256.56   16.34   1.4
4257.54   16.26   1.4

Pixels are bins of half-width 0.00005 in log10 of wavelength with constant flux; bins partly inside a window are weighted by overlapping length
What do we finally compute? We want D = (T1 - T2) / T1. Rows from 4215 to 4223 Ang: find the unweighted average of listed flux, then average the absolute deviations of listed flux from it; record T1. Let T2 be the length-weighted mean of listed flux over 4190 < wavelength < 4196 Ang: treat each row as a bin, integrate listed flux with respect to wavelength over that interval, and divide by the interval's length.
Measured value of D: -10.5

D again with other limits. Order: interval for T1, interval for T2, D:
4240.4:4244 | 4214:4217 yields -9.6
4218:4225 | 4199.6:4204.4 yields -9.2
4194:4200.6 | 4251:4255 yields -17.7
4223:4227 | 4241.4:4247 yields -8.8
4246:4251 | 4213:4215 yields -12.4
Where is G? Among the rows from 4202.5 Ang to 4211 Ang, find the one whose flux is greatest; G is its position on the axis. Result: 4208.80 Ang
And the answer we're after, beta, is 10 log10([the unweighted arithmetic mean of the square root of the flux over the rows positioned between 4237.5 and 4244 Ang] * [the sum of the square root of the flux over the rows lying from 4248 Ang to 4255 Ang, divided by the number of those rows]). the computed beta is 11.6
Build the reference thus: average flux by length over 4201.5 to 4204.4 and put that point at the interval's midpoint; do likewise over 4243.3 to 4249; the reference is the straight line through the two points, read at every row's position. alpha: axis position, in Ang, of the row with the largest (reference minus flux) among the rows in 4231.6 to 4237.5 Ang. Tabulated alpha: 4236.02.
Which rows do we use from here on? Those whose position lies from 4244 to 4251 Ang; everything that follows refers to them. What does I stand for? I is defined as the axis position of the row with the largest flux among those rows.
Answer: 4244.81 Ang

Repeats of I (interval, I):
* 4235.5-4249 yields 4244.81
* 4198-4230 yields 4213.65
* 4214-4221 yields 4220.45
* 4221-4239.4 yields 4232.12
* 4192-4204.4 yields 4192.36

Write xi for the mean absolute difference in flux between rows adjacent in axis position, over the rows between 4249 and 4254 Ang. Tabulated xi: 1.96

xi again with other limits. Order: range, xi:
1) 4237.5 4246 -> 1.73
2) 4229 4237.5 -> 1.53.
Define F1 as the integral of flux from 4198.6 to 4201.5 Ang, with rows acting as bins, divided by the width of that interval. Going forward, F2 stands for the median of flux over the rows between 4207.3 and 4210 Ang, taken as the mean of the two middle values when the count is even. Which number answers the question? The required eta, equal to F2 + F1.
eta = 31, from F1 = 13.8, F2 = 17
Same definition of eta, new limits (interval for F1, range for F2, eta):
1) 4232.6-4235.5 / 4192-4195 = 30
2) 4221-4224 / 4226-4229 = 24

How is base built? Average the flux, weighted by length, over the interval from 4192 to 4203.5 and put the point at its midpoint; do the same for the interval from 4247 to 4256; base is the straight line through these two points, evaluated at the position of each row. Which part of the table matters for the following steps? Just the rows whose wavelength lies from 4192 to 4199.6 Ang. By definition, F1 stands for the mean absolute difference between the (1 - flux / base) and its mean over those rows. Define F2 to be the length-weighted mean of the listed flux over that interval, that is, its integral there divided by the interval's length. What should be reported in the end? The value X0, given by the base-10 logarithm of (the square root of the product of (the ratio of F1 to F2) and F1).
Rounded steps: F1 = 0.080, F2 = 14.6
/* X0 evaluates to -1.68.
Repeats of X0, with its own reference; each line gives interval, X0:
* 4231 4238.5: -1.69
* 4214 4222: -1.67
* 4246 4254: -1.38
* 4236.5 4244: -1.70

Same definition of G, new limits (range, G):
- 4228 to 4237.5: 4232.12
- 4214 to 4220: 4217.53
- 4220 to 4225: 4220.45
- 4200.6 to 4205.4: 4203.96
